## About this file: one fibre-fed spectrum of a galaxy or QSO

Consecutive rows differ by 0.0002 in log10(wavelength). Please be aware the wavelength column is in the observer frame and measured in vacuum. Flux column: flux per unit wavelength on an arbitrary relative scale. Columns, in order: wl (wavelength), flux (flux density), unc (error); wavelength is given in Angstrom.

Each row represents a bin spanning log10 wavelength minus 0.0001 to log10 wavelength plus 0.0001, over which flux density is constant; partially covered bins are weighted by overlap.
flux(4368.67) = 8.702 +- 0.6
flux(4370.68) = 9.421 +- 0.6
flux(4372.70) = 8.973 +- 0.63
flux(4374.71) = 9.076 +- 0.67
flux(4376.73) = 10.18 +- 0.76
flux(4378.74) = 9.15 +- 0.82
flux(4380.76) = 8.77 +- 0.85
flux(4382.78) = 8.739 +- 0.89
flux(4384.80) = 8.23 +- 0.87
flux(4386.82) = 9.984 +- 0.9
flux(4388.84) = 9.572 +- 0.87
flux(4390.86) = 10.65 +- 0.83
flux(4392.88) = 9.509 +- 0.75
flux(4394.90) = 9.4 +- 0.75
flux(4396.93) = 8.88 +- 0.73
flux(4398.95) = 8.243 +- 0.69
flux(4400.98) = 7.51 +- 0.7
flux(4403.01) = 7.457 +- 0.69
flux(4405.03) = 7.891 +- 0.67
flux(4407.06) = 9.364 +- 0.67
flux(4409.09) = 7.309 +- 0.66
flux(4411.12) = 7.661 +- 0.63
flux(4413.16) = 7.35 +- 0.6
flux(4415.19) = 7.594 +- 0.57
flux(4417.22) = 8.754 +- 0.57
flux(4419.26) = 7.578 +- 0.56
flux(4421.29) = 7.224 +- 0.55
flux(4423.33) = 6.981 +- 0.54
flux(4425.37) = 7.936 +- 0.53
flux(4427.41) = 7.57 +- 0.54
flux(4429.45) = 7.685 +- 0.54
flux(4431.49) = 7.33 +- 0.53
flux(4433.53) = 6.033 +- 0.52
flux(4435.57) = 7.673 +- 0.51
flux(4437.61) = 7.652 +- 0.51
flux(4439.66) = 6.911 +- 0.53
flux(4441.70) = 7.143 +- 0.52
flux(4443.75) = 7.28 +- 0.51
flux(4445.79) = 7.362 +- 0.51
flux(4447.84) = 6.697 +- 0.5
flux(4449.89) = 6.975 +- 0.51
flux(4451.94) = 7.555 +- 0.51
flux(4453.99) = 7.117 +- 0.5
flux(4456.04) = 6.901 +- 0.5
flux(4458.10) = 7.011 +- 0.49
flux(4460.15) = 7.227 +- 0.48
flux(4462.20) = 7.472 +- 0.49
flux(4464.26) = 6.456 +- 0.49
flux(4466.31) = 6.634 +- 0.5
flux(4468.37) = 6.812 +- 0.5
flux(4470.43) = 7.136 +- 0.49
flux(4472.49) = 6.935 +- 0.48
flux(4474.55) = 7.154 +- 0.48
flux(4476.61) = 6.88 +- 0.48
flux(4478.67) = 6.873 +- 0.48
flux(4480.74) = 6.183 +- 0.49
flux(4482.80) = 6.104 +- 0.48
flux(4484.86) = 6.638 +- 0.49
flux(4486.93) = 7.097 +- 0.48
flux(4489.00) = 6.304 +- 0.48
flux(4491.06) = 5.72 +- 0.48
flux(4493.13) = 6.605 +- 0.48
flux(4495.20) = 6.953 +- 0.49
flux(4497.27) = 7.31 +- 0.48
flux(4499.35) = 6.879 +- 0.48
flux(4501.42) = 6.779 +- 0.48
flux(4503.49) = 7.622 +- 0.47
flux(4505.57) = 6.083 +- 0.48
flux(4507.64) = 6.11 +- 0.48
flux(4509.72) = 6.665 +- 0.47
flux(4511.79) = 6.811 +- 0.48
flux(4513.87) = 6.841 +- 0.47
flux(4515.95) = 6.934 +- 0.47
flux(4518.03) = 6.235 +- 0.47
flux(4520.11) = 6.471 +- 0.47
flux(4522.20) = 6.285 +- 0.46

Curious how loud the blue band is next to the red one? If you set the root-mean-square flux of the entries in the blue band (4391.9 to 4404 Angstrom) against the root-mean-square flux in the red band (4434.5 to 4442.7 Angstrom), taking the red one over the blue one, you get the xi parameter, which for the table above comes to 0.86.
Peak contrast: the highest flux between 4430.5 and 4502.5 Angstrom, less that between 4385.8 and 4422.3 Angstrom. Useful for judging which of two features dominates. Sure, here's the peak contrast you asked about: -3.0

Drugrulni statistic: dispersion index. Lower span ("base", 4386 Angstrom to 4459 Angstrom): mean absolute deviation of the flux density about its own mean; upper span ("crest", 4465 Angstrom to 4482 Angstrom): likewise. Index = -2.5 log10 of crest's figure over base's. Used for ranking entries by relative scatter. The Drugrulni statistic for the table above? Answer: 1.4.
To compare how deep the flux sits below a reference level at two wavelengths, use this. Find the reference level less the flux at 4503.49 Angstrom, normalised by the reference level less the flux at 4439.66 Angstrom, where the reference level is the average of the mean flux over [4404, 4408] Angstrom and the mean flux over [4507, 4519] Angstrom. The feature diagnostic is 0.0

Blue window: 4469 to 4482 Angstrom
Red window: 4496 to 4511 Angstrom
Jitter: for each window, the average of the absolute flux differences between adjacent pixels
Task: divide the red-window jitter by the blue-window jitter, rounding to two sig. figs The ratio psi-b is 2.1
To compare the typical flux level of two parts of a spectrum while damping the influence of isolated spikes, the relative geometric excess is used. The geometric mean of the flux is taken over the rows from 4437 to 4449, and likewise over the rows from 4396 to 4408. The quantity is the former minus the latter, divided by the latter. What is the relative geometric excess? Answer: -0.13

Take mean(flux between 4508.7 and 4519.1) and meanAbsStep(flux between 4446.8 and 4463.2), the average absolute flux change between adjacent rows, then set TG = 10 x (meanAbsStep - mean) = -64.0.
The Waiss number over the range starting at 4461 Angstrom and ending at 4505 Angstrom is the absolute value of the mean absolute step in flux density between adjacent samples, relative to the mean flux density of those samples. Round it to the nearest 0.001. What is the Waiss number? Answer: 0.063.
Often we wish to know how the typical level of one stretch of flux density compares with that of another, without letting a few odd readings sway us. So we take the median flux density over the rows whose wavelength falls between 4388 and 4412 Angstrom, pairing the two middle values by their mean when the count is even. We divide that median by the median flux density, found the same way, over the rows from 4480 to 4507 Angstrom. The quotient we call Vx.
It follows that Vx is 1.29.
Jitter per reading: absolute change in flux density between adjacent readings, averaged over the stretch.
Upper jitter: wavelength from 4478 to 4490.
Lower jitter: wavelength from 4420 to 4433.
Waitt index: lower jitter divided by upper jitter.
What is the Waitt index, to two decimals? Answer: 0.80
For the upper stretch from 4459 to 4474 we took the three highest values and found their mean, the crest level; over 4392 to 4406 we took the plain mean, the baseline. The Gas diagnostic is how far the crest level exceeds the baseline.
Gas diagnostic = -1.1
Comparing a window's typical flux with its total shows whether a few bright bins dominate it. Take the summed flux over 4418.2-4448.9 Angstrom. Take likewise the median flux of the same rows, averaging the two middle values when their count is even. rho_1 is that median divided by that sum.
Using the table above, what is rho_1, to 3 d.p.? 0.067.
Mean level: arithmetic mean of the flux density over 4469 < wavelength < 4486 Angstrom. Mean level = 6.74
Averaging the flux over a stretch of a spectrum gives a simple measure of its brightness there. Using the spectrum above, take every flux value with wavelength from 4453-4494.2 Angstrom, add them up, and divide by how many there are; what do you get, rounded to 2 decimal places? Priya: 6.76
